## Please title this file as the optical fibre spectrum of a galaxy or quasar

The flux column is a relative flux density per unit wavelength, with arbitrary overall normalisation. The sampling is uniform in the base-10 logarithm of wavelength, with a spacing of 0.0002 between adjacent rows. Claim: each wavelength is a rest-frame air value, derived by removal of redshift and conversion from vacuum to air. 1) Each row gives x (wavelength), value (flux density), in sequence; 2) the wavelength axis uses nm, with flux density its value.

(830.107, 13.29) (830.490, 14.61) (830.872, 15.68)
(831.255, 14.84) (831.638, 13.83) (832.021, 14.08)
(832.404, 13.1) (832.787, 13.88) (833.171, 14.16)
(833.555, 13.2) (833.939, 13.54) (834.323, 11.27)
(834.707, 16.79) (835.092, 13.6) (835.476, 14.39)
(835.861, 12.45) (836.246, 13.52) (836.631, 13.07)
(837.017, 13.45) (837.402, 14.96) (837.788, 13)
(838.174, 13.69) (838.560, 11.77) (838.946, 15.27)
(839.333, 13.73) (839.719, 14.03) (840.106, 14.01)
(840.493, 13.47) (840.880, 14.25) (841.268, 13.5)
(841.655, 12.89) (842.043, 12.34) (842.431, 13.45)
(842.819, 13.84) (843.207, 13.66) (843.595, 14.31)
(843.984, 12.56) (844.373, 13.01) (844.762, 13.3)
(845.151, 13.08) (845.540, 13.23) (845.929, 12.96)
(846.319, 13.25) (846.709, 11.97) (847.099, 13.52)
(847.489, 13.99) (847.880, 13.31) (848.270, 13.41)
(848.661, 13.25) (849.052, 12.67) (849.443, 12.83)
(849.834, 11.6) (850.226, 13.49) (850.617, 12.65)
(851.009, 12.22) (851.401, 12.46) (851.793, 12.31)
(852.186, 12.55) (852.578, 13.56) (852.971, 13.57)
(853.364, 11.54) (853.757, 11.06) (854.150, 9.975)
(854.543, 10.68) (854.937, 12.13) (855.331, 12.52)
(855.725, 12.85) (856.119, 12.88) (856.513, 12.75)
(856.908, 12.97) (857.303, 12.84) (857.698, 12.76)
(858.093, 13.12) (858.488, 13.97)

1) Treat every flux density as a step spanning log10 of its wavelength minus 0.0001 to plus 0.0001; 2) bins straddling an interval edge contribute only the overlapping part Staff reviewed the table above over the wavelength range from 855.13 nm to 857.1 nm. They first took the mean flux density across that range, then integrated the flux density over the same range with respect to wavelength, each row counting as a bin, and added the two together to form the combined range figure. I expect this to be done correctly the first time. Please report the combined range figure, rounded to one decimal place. 38.0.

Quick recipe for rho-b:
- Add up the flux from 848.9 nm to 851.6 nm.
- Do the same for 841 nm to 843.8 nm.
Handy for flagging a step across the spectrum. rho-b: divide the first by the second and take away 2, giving -1.06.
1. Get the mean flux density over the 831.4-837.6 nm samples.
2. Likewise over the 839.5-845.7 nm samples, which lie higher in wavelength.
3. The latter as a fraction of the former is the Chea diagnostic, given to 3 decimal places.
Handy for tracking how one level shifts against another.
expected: 0.980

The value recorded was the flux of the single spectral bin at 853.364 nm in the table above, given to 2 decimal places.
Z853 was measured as 11.54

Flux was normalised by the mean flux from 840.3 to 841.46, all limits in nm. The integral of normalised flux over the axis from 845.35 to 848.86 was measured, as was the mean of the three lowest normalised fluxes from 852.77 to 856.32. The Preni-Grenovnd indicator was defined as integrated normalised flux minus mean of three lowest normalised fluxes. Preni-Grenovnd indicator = 2.606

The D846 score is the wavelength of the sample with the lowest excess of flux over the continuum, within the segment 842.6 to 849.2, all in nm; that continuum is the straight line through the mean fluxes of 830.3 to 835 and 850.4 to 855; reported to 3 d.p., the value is 846.709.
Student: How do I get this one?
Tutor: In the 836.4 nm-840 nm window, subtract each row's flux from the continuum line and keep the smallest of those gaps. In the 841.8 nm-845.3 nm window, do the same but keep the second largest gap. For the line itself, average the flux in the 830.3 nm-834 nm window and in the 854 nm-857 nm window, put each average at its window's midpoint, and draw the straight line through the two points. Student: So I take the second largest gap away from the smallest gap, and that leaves -2.3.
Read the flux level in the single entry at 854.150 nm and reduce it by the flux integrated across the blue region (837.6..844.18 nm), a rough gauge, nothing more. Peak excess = -79.0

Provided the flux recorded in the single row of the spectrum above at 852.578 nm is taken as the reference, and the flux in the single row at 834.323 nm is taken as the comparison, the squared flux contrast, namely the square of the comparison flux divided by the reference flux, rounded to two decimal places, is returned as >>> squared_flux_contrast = 0.69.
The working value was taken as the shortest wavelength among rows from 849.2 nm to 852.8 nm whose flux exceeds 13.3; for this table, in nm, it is 850.226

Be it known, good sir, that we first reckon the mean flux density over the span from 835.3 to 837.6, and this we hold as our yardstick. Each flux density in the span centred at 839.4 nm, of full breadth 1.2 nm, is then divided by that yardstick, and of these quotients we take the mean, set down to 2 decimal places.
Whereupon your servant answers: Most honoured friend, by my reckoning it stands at 1.05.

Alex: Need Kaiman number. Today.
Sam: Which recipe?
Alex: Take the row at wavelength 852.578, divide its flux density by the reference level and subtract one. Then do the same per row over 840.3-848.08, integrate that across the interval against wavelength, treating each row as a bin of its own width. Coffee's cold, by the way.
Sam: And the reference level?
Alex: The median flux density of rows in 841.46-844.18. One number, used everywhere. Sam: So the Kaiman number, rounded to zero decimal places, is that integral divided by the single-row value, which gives -11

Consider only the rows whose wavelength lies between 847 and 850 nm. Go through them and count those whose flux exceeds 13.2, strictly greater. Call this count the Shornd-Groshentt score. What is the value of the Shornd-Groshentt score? 5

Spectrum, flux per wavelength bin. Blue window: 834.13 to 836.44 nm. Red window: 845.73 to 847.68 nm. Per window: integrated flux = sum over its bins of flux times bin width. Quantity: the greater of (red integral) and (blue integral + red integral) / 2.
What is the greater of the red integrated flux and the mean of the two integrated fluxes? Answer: 28.6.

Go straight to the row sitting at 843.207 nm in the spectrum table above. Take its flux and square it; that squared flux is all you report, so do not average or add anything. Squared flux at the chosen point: 187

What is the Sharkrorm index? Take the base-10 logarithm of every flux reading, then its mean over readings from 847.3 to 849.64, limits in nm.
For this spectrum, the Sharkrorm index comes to 1.12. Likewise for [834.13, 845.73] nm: 1.13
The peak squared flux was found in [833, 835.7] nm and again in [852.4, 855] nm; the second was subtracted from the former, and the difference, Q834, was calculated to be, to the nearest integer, 98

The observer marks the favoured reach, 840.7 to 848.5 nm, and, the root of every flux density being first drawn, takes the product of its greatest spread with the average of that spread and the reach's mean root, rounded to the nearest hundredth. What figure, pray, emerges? 0.64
